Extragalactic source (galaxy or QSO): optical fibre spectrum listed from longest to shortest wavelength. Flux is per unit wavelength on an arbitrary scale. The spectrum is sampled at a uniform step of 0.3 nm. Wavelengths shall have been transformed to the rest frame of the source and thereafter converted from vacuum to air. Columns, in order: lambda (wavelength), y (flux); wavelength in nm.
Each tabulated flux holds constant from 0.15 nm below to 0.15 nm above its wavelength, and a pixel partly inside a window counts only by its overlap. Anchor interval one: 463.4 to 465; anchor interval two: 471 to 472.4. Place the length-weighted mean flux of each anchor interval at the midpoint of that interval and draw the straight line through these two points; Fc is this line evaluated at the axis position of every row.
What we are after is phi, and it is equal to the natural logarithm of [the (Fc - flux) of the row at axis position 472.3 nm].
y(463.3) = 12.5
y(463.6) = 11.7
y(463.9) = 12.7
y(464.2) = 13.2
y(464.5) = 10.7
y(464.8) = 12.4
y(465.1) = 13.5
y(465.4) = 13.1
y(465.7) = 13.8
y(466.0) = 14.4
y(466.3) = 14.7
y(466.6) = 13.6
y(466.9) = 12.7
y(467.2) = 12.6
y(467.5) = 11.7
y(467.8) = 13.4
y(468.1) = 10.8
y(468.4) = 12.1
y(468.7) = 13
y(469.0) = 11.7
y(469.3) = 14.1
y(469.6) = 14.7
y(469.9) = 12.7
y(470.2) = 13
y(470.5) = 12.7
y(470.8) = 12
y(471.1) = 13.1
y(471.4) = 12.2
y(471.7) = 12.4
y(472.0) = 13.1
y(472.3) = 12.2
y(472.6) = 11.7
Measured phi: -0.8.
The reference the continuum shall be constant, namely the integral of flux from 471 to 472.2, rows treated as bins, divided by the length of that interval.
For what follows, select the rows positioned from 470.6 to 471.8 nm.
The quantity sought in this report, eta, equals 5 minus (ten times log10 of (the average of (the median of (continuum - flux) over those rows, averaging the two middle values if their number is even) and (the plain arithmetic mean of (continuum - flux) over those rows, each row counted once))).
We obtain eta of 10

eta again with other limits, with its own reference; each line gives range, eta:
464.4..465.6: 16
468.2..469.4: 21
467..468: 16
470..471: 20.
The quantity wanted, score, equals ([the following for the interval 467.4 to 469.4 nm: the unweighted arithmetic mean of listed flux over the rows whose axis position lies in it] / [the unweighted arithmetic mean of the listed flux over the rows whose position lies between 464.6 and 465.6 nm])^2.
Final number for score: 0.91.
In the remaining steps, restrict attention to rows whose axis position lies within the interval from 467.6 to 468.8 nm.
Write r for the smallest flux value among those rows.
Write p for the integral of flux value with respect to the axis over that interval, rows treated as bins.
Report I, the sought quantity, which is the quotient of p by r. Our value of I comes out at 1.36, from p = 14.7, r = 10.8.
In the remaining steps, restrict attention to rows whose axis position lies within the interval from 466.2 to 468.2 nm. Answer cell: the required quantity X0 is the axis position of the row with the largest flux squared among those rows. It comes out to 466.3 nm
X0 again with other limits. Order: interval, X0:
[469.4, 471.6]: 469.6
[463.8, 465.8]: 465.7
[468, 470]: 469.6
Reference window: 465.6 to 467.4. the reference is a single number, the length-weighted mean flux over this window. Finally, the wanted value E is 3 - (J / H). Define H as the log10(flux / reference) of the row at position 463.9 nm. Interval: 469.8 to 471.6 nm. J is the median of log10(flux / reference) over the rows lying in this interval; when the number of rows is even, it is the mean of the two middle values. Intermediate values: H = -0.029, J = -0.029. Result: 2.0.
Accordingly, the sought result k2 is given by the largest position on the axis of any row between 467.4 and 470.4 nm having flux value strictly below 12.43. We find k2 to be 469.0 nm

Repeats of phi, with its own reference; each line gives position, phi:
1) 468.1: 0.5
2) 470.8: -0.6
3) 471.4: -1.0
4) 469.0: -0.3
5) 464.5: 0.4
